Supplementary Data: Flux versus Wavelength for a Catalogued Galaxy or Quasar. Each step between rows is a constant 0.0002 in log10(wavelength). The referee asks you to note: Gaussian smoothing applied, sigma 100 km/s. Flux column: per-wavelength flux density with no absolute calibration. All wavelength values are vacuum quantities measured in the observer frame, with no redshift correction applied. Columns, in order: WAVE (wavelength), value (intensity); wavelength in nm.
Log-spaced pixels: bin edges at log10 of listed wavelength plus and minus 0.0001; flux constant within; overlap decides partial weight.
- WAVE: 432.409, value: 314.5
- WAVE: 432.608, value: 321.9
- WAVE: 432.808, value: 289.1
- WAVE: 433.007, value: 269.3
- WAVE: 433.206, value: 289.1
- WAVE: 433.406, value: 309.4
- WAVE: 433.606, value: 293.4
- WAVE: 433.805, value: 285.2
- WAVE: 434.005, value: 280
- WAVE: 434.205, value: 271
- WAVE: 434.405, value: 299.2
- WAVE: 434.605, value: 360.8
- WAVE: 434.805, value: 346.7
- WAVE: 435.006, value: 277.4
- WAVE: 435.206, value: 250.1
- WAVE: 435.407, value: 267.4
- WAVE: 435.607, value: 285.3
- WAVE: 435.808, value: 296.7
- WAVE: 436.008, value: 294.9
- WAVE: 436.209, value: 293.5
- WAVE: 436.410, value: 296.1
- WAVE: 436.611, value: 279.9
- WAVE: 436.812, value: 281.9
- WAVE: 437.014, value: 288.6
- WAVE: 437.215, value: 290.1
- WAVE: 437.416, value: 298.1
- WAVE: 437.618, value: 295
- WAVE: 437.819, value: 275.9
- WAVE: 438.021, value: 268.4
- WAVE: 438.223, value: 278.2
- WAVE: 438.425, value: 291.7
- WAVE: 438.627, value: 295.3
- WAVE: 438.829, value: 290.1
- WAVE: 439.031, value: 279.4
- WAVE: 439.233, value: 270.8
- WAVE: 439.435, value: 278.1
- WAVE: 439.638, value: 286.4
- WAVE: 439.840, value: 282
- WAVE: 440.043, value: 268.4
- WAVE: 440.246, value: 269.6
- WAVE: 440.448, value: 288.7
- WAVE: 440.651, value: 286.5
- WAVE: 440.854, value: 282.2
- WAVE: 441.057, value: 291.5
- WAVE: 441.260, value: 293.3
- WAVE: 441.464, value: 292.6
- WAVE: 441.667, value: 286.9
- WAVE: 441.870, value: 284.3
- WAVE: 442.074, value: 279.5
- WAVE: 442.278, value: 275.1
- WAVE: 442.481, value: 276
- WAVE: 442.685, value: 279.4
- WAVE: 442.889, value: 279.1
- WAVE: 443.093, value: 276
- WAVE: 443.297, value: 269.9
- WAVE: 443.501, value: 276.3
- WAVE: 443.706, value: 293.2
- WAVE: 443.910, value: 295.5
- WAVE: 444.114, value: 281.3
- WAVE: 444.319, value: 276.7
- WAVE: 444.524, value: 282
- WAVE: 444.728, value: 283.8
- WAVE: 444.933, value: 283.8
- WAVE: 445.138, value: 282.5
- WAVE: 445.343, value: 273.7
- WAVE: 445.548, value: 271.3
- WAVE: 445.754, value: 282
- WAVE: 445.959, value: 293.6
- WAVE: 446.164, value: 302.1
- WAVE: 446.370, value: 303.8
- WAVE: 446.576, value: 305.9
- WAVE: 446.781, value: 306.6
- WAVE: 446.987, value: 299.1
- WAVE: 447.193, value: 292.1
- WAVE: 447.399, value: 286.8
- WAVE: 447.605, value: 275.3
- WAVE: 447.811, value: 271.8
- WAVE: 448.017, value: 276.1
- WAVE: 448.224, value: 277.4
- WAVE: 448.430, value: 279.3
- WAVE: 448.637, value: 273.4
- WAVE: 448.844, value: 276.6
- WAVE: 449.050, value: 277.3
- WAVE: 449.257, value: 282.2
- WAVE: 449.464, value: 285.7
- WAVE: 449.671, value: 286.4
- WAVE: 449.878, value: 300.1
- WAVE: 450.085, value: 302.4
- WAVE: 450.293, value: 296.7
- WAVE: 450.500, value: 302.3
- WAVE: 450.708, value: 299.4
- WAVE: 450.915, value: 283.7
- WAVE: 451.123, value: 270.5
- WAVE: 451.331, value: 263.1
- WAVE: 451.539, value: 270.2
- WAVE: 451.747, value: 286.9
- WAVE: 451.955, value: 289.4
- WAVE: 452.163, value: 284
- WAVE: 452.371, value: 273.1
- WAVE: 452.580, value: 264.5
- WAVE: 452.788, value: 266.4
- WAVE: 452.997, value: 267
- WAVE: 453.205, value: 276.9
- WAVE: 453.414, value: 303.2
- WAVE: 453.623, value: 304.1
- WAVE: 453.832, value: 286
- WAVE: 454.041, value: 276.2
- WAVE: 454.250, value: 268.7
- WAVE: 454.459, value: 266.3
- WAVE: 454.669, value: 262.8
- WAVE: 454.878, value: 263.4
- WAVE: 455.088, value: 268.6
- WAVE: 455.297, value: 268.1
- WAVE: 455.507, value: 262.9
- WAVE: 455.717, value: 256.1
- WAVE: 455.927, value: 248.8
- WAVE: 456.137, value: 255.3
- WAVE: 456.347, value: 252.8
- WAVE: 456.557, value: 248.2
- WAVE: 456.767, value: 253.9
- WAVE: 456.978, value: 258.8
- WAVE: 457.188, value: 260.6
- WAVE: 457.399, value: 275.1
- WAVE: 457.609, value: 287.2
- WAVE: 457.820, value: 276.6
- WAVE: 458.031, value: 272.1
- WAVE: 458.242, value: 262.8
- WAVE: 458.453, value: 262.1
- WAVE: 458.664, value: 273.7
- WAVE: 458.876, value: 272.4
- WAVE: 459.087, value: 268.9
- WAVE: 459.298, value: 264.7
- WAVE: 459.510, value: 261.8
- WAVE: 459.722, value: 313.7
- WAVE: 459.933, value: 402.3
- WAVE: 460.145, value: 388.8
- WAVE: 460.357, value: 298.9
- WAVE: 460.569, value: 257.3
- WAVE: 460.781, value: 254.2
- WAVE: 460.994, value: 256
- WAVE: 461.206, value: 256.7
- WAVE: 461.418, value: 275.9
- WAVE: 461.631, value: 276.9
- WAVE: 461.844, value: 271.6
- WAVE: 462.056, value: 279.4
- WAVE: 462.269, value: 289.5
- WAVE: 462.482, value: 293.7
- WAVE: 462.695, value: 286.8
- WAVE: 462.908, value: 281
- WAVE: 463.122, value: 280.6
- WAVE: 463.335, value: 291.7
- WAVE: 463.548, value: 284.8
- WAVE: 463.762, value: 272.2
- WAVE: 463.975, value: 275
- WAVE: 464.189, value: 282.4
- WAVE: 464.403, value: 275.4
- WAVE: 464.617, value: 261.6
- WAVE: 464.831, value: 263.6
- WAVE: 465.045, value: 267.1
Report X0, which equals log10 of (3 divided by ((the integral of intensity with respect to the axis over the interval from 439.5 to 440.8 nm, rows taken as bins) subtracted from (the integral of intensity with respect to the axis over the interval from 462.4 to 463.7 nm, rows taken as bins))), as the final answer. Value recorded -0.4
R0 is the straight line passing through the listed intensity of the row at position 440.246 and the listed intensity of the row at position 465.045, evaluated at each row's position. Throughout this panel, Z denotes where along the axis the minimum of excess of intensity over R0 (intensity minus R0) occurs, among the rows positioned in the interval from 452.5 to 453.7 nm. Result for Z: 452.580 nm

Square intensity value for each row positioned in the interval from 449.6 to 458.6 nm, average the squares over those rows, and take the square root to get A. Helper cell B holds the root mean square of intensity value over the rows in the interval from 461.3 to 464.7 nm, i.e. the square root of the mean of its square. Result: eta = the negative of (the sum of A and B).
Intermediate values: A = 274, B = 280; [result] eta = -555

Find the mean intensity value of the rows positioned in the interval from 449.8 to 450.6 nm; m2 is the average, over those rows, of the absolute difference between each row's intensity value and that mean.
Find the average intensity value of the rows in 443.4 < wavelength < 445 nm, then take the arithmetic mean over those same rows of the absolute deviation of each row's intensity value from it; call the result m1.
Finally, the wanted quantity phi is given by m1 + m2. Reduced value 7.1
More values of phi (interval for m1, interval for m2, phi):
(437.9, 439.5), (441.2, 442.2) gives 12.7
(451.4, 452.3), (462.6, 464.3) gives 10.8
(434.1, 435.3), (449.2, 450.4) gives 42.7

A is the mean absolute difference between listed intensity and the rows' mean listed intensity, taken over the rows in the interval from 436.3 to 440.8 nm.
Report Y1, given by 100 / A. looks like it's 13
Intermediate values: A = 8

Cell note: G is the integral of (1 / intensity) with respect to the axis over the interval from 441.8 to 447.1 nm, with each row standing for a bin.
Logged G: 0.019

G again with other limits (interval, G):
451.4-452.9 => 0.005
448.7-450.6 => 0.007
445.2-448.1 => 0.010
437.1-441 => 0.014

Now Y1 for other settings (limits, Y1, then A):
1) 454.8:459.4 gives 13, 8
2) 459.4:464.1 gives 4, 24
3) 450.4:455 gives 8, 12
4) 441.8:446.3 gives 17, 6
